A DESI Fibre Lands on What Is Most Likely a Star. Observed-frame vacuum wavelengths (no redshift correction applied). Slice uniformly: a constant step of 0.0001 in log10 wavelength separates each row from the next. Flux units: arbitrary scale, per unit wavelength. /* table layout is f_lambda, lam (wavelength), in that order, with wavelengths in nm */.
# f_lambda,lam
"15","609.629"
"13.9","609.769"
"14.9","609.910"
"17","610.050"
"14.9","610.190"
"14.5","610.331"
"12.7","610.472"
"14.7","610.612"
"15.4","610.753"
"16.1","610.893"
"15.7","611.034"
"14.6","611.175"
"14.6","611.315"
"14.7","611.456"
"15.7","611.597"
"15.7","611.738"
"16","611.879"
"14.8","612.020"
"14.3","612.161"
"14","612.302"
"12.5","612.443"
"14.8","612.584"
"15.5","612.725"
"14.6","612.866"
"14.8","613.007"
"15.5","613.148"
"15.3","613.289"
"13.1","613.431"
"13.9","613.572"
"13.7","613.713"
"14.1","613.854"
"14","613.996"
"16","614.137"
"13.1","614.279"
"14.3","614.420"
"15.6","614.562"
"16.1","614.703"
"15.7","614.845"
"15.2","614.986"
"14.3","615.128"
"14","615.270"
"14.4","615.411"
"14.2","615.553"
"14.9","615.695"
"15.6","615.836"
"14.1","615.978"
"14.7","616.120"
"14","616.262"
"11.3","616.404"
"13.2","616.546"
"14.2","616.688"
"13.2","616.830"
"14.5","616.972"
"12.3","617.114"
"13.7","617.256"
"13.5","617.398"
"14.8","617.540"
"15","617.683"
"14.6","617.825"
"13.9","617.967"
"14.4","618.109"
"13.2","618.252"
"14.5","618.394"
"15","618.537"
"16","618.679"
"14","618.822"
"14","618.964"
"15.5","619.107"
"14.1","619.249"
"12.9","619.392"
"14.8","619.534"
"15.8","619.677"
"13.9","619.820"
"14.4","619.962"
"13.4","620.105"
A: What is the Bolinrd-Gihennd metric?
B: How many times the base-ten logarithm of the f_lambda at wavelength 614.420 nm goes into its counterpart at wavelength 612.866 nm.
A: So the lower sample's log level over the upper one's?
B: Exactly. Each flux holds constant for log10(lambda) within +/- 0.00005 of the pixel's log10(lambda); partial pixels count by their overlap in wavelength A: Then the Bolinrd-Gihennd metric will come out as 1.01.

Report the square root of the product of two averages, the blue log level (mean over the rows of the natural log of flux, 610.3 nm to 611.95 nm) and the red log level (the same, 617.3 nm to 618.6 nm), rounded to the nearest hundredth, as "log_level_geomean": 2.68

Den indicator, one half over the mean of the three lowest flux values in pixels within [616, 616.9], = 0.0398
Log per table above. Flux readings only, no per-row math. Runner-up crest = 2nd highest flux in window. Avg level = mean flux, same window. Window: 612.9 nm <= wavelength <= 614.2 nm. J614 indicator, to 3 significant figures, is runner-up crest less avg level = 1.01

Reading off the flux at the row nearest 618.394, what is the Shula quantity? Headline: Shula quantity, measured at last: 14.5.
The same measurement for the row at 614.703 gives 16.1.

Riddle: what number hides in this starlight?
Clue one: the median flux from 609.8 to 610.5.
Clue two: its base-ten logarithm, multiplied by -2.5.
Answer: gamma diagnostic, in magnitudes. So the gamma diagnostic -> -2.93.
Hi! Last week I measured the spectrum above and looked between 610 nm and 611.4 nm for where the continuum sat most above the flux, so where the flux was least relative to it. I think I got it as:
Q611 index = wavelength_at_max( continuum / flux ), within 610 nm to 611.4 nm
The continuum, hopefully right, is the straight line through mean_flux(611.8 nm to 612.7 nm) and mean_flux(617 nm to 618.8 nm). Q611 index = 610.472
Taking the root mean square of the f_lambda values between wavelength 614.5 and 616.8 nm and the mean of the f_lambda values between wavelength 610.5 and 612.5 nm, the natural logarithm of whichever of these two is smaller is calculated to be 2.67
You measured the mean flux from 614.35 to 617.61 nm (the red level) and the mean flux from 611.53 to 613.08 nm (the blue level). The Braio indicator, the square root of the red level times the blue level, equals 14.5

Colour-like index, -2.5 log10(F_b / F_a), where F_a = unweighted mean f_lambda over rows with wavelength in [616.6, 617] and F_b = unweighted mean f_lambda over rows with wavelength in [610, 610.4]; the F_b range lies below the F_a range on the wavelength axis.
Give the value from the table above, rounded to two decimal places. -0.11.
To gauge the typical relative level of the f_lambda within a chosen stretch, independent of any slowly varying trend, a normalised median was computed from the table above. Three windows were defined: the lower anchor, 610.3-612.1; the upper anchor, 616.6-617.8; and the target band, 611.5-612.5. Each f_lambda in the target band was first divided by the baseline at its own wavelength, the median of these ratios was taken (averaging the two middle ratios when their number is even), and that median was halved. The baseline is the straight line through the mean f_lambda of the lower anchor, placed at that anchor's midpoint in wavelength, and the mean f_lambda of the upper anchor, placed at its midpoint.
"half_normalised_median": 0.498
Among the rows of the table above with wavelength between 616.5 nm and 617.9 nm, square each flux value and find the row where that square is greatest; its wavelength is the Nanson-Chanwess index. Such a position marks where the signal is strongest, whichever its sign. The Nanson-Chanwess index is 617.683 nm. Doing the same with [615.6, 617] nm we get 615.836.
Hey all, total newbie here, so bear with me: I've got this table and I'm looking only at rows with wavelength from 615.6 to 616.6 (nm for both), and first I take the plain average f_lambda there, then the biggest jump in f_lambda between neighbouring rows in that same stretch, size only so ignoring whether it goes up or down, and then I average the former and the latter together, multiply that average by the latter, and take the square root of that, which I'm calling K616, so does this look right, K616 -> 4.7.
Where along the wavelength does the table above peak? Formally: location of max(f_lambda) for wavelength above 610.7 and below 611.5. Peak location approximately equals 610.893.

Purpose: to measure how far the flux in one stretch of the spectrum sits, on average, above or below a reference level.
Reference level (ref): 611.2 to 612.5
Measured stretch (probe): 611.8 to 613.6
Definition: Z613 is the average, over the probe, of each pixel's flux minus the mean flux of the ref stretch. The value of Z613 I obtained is -0.15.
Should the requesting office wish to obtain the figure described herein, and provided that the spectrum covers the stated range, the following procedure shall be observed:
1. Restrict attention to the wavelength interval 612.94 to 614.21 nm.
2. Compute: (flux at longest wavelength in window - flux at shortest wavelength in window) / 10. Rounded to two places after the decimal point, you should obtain 0.12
